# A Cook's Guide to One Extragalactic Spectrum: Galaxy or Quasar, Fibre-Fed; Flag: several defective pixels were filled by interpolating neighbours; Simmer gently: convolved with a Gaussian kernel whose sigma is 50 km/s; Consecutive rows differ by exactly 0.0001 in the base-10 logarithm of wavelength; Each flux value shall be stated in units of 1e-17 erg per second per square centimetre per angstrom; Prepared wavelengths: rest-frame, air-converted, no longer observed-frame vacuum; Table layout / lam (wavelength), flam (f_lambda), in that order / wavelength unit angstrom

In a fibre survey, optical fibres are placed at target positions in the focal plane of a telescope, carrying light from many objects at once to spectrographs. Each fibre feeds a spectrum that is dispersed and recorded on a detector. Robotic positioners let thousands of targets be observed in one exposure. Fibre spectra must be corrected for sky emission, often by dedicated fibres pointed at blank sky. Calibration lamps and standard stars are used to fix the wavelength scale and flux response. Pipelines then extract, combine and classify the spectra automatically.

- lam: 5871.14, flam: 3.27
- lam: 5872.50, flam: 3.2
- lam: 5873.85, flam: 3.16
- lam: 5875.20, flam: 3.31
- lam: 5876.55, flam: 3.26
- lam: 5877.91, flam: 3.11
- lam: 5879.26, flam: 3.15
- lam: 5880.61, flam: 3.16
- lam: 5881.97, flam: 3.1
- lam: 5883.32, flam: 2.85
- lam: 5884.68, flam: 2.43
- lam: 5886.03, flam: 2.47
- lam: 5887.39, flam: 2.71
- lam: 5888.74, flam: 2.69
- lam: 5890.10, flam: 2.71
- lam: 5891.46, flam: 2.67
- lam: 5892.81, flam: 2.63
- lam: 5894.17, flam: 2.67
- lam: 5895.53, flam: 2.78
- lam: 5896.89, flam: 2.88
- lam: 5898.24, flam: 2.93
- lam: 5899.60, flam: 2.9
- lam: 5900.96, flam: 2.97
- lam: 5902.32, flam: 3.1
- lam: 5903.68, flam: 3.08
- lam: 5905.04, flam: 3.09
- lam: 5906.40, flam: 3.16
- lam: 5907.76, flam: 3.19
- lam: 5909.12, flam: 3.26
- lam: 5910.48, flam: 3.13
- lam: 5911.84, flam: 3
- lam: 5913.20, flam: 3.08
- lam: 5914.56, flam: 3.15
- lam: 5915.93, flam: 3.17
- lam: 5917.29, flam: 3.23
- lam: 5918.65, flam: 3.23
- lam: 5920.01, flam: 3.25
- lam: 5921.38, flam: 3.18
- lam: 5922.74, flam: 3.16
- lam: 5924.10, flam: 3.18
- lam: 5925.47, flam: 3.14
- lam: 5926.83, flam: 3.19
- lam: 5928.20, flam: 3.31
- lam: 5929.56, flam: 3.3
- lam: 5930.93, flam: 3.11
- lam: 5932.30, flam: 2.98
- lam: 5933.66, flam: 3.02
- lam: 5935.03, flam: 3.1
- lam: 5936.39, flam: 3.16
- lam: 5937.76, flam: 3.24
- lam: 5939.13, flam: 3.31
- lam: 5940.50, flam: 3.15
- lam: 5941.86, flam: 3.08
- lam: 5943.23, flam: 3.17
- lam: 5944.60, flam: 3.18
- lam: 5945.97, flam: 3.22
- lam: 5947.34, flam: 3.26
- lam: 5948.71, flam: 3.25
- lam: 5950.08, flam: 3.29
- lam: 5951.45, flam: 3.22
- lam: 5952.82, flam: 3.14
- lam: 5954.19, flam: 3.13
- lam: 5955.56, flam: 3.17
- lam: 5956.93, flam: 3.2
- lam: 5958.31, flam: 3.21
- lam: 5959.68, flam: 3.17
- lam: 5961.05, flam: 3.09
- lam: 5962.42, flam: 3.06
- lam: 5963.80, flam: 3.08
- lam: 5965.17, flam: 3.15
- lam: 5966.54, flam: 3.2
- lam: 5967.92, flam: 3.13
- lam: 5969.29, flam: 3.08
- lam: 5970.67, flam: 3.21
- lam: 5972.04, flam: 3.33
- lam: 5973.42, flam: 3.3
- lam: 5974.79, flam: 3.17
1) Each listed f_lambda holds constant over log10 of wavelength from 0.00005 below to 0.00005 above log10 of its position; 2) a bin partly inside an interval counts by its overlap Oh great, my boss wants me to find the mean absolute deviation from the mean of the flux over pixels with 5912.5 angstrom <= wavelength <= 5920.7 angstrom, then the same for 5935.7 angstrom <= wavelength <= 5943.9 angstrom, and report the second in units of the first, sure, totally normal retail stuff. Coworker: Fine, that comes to 1.2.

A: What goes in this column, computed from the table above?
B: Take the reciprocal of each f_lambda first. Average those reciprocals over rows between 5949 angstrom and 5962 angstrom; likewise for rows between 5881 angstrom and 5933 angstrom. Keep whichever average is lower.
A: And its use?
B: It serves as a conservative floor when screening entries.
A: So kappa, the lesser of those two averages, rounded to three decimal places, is 0.315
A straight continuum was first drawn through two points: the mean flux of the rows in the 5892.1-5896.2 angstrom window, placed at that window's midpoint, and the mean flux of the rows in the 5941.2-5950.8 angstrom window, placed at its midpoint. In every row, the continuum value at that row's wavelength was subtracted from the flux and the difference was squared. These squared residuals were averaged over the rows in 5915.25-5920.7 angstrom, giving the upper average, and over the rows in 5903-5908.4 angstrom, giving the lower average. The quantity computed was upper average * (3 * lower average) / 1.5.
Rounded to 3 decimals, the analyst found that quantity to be 0.018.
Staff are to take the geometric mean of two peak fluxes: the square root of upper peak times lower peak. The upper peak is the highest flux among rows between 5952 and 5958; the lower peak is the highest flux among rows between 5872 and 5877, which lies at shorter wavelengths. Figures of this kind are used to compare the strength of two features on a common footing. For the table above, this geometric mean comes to 3.25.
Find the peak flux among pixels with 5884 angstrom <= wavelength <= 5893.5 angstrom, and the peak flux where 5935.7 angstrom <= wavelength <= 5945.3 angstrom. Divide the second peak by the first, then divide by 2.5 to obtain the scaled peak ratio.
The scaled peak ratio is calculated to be 0.489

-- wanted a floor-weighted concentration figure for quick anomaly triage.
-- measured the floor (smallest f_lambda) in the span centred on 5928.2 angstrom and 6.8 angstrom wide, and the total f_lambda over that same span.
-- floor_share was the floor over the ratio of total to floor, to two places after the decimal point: 0.60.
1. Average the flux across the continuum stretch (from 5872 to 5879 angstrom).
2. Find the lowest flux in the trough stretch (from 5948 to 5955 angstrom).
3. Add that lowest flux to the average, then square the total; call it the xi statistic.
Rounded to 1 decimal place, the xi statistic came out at 40.2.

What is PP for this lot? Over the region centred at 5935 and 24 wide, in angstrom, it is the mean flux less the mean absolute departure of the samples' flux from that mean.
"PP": 3.10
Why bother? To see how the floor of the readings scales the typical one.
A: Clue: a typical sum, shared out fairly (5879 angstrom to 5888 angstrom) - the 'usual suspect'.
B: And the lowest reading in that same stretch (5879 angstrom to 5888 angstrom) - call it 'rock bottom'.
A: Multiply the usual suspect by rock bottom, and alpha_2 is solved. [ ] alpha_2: 6.9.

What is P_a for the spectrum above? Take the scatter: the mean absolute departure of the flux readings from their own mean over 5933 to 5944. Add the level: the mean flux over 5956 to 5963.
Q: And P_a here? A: 3.21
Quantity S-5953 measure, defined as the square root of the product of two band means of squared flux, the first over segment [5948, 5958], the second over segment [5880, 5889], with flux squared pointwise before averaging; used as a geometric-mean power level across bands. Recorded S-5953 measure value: 8.9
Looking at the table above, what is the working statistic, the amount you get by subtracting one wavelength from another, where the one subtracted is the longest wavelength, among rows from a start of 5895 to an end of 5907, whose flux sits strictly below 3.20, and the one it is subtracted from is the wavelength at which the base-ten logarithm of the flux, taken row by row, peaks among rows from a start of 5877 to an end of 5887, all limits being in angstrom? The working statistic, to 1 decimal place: -25.8 angstrom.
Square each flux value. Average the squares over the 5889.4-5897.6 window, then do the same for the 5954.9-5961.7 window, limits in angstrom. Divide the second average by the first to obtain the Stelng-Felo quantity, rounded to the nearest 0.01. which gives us 1.35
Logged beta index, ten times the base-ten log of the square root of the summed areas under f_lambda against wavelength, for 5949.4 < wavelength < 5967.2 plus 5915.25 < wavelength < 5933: 10.3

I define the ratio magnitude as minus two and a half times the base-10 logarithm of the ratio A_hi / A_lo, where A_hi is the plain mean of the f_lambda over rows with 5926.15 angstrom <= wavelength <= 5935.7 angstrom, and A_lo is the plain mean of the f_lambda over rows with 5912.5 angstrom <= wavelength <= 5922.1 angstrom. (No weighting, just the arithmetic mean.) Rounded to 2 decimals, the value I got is 0.01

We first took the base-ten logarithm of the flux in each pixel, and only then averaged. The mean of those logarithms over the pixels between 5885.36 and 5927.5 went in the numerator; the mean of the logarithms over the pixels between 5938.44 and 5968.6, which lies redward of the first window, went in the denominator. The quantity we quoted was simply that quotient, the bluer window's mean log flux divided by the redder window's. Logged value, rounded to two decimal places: 0.95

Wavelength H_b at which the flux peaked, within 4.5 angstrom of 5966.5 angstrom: 5970.67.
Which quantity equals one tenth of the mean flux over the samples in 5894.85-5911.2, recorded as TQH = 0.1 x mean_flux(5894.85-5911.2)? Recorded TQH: 0.304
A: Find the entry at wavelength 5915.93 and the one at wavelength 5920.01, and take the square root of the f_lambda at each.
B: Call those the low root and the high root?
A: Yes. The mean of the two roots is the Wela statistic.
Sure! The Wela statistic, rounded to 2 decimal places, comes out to 1.79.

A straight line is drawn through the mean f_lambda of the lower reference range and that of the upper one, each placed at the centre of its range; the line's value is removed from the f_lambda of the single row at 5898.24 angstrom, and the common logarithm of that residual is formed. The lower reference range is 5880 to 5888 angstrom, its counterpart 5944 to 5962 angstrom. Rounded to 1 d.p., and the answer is -1.2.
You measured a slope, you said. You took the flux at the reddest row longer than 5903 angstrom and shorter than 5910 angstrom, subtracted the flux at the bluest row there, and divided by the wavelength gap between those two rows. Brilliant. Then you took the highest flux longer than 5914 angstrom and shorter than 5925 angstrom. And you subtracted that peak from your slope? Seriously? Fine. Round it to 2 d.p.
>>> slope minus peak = -3.22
